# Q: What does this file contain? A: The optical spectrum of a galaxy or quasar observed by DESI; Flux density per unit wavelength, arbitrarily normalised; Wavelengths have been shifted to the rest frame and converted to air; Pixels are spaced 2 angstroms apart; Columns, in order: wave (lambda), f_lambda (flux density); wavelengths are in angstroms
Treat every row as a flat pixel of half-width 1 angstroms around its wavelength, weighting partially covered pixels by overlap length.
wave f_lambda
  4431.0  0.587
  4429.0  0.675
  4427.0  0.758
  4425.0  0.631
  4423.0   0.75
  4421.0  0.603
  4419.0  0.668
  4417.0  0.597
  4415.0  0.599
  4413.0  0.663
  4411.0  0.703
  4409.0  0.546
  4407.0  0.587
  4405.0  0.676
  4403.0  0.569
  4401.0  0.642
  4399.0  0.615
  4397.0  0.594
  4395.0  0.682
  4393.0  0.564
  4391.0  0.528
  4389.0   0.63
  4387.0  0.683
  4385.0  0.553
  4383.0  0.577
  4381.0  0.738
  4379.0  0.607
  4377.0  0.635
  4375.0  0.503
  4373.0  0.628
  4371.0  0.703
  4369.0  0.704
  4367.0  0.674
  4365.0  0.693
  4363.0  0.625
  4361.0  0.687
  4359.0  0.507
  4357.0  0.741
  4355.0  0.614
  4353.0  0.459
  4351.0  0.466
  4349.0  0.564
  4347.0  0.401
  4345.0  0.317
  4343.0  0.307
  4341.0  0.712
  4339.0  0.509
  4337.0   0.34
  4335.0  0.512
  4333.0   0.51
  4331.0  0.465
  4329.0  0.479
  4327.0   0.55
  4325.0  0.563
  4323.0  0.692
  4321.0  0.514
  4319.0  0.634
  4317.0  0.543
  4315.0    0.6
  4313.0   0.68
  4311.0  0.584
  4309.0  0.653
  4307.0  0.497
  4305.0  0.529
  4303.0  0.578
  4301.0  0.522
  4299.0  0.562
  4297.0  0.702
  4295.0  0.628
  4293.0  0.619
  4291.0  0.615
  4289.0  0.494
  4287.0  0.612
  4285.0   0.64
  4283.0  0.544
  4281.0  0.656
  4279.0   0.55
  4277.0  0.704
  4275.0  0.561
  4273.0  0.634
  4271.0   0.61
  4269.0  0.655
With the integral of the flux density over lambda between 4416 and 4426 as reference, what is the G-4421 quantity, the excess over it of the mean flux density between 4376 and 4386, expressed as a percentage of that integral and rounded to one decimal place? -90.4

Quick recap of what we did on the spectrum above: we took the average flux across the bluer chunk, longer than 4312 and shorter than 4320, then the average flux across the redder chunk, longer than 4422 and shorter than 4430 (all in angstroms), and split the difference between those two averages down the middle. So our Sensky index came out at 0.66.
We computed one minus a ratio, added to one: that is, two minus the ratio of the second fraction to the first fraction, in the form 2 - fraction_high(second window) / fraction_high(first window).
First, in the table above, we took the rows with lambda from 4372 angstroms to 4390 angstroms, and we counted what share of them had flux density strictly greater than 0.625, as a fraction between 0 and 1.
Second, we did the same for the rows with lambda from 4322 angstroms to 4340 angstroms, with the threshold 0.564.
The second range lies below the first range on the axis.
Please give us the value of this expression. 1.8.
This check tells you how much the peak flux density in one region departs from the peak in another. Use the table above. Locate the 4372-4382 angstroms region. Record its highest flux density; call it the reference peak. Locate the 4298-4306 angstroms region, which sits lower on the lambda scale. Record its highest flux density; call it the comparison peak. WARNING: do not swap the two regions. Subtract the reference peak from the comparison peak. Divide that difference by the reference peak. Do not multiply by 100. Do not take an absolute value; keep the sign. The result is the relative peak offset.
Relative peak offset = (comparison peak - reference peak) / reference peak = -0.22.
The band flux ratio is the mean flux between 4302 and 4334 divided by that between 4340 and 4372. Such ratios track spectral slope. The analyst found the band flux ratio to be 0.99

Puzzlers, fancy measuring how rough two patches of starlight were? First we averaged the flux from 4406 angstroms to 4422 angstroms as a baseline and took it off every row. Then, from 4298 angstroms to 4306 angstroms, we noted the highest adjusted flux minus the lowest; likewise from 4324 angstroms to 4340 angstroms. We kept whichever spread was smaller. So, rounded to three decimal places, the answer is 0.056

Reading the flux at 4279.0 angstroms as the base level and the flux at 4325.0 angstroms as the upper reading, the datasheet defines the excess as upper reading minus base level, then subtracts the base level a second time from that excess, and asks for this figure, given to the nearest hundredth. -0.54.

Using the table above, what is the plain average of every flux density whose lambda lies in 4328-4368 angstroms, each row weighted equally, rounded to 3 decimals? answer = 0.529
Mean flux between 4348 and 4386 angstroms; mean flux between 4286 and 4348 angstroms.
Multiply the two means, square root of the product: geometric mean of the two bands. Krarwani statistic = 0.58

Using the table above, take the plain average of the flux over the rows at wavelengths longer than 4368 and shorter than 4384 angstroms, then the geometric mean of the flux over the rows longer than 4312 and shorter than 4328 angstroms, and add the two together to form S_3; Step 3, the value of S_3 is 1.23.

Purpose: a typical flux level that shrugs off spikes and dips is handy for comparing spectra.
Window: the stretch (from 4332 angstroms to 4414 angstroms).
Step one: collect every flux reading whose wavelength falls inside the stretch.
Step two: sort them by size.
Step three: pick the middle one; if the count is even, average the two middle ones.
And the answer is 0.607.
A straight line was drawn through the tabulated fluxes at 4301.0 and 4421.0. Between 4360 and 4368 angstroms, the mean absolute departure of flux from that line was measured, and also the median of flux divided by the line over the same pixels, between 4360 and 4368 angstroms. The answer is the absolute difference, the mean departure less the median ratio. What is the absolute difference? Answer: 1.10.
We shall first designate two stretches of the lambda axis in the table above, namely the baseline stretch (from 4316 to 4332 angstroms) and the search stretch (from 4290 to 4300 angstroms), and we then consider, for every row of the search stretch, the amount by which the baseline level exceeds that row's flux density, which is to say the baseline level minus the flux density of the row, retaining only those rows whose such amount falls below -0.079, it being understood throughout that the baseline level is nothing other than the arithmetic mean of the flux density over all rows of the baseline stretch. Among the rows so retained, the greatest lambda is 4297.0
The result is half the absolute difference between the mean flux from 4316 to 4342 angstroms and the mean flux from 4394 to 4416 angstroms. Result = 0.042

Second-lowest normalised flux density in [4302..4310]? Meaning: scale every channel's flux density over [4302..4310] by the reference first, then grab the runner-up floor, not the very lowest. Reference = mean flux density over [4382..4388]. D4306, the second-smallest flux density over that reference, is 0.88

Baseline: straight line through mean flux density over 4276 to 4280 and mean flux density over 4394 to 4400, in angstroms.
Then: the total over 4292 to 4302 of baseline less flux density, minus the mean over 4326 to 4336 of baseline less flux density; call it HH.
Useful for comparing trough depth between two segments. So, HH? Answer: 0.0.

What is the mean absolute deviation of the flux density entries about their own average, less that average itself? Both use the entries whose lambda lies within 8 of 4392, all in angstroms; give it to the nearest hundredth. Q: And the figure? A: -0.56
